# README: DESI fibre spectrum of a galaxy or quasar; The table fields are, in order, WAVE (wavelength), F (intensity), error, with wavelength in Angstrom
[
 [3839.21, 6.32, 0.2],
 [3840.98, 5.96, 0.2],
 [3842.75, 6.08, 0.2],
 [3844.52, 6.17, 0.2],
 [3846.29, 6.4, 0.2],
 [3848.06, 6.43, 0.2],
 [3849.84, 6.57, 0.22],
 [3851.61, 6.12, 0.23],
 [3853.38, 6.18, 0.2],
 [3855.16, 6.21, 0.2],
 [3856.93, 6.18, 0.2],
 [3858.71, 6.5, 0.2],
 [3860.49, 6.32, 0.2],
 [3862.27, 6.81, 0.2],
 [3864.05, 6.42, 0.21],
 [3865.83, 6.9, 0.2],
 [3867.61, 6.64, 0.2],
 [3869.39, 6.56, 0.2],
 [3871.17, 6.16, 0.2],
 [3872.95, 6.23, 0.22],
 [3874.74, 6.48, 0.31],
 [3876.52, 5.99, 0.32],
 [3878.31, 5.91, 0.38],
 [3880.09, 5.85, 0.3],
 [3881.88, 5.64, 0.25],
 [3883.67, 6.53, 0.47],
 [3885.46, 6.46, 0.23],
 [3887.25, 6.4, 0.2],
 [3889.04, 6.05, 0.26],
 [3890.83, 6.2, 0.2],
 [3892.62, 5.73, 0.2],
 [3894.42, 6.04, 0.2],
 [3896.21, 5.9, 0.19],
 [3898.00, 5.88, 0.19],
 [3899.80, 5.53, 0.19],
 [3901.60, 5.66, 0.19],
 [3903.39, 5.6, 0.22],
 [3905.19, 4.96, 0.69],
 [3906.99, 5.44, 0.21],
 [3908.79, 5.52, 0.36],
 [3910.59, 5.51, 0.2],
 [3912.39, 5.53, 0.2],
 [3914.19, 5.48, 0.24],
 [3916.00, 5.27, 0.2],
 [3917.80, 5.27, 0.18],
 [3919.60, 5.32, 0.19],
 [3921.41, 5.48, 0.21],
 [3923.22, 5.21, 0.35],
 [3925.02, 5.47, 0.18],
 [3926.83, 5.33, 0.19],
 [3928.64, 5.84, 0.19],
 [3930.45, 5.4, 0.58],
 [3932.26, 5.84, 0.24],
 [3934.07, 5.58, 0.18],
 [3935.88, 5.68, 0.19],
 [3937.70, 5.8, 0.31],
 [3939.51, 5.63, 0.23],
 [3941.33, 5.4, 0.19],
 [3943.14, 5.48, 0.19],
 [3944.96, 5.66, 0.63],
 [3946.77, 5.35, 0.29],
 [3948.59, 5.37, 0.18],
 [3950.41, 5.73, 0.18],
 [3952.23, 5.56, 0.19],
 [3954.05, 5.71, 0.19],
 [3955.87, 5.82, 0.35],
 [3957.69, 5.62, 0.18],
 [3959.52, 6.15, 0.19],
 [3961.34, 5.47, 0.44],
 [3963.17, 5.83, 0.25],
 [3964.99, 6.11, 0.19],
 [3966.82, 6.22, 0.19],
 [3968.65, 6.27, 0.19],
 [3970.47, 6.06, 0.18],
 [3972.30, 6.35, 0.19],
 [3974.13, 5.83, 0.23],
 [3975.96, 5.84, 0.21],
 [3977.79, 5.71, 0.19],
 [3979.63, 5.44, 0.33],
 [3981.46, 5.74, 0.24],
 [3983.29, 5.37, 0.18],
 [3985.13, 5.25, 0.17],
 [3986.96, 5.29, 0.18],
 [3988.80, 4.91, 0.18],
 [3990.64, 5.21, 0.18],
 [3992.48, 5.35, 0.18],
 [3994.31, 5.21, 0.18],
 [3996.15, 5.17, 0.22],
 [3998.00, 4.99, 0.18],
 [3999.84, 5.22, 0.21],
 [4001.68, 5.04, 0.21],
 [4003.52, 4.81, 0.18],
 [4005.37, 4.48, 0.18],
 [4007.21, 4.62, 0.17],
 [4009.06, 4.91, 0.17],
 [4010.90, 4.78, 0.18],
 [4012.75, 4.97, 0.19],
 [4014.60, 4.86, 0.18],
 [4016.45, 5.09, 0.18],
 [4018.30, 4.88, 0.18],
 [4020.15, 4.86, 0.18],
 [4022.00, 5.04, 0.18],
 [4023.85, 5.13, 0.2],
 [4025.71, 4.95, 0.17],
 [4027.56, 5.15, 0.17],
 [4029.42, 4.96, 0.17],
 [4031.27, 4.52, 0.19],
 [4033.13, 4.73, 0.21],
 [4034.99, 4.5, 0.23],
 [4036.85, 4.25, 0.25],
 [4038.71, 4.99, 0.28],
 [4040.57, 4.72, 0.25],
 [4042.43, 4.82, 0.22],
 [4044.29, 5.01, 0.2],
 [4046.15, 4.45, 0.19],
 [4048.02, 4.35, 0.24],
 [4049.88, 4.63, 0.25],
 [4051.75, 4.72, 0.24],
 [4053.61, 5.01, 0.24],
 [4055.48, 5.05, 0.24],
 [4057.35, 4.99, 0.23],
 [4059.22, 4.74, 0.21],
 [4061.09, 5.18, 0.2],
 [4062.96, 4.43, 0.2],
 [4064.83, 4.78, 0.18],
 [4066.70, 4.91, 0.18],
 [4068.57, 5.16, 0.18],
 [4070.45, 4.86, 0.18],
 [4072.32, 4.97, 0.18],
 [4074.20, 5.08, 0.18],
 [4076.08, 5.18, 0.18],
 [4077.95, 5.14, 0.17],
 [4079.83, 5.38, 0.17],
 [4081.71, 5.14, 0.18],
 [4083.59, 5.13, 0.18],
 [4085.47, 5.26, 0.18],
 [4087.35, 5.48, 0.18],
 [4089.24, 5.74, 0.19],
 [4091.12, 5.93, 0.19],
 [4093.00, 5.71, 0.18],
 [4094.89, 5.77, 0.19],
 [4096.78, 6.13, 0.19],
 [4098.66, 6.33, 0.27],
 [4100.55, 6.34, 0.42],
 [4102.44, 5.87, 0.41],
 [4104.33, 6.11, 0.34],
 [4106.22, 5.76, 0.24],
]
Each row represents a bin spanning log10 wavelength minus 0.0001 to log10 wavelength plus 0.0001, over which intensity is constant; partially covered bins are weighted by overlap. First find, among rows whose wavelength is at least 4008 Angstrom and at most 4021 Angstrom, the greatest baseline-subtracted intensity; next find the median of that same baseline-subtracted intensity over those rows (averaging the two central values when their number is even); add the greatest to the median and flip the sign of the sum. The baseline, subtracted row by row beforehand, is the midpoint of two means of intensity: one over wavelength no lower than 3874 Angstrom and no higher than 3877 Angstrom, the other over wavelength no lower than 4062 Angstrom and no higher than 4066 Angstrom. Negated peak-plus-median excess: 0.9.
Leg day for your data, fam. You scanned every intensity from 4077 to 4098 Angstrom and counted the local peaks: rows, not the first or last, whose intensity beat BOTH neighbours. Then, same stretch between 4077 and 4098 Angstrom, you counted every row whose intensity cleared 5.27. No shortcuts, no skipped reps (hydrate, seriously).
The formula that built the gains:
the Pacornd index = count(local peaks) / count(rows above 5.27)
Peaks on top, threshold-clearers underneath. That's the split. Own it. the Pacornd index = 0.29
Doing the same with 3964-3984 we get 0.36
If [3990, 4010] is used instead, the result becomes 2.00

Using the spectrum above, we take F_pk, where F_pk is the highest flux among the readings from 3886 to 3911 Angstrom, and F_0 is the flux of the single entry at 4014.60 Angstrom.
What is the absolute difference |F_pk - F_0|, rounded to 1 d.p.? 1.5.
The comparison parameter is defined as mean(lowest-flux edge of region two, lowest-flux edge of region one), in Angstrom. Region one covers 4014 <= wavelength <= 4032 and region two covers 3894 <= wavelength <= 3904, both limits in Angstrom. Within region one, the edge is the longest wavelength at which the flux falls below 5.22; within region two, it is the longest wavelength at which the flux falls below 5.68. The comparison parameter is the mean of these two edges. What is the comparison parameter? 3967.3 Angstrom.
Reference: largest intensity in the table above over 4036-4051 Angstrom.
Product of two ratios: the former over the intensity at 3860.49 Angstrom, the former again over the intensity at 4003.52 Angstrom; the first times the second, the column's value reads 0.83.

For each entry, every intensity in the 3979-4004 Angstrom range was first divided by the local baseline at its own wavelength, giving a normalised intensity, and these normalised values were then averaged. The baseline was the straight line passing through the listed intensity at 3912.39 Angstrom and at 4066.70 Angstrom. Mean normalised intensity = 1.00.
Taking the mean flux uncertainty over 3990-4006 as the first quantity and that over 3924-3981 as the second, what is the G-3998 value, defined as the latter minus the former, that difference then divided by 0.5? 0.11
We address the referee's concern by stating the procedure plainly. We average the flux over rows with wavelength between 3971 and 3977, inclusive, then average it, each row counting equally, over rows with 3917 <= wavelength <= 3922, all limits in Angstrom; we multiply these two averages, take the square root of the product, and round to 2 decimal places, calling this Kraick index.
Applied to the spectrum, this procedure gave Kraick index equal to 5.67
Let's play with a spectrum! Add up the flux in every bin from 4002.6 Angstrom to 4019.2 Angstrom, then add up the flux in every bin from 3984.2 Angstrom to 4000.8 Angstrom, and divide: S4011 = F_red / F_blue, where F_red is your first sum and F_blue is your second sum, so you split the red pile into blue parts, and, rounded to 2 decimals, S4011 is 0.93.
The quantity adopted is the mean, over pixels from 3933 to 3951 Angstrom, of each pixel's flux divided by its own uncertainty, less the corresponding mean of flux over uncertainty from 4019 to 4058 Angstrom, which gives 2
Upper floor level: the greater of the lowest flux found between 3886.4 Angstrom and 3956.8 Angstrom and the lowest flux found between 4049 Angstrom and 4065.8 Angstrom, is 4.96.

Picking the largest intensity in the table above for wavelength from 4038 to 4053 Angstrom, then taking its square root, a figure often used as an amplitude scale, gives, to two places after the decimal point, 2.24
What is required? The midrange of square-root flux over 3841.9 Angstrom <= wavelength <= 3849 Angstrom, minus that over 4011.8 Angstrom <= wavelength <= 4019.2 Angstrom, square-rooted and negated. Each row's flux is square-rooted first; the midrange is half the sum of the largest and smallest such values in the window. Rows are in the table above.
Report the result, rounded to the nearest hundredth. -0.52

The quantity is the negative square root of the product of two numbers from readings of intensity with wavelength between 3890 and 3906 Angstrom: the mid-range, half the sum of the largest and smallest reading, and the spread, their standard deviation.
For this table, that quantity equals -1.4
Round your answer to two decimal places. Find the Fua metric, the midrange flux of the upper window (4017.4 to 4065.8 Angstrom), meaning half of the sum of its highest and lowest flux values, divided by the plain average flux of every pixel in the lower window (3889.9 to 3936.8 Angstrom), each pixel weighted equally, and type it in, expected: 0.85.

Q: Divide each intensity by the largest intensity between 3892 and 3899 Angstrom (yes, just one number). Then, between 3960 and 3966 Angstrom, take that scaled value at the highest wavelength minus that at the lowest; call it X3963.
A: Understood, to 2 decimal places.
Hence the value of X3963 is 0.11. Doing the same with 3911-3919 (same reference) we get -0.04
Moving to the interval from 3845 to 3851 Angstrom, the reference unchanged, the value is 0.03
